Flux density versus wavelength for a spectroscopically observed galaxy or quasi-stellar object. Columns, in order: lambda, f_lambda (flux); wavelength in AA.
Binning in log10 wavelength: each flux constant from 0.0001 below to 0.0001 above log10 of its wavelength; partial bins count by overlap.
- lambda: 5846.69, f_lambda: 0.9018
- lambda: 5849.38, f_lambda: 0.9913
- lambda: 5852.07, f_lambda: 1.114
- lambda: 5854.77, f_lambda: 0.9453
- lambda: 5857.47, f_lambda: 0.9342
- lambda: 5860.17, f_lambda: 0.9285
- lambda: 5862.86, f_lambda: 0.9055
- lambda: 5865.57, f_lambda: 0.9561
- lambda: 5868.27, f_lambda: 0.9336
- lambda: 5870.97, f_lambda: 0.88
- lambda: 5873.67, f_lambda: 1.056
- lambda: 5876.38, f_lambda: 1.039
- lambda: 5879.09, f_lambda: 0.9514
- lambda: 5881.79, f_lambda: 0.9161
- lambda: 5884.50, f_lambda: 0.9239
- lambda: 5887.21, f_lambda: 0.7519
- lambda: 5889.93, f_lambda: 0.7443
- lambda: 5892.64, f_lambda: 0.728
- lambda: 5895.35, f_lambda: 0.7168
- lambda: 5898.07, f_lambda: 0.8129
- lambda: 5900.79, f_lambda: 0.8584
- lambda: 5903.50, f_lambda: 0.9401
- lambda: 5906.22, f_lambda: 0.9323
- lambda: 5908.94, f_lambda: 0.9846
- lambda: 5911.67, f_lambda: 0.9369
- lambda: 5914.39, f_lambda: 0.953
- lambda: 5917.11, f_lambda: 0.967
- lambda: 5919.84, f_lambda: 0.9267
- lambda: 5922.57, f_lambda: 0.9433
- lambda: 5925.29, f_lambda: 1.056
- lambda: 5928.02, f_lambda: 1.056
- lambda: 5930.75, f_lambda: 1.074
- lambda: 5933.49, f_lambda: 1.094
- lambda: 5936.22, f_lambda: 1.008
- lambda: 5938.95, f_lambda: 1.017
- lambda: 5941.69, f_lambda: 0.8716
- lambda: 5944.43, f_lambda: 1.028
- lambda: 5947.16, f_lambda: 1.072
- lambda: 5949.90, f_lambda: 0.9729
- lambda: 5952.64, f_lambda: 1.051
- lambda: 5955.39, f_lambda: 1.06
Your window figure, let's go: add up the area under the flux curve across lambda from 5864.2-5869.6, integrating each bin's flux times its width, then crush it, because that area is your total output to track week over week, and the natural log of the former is 1.63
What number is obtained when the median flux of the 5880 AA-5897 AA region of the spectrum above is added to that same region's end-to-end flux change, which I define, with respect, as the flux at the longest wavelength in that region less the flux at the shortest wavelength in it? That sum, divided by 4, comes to 0.137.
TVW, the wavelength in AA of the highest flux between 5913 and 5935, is 5933.49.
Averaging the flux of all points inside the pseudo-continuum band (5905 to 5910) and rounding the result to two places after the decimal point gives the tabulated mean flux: 0.96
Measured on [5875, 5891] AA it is 0.89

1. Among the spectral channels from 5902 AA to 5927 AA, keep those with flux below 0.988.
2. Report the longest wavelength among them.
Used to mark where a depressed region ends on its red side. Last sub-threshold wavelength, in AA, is 5922.57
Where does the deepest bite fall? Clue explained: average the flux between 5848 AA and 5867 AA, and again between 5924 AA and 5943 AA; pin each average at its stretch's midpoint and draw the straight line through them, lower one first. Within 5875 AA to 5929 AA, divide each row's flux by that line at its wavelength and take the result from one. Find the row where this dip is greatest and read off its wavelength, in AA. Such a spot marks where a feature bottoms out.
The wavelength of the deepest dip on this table 5895.35 AA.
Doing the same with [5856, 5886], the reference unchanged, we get 5870.97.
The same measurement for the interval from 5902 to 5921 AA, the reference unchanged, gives 5919.84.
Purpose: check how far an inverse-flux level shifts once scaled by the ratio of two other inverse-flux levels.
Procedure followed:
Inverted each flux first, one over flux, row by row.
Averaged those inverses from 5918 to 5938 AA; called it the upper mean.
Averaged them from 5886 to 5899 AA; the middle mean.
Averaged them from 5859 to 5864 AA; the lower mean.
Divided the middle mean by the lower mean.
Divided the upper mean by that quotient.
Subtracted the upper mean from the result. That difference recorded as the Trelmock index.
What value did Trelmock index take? -0.18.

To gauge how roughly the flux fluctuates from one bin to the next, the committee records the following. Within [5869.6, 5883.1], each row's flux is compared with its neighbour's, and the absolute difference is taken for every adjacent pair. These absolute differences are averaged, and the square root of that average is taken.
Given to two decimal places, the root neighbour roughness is 0.28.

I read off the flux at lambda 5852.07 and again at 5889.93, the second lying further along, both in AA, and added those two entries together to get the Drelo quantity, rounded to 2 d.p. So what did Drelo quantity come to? 1.86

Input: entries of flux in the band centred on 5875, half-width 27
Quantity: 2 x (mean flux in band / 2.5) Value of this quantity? 0.72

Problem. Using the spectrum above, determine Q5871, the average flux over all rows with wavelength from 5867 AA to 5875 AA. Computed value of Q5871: 0.96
